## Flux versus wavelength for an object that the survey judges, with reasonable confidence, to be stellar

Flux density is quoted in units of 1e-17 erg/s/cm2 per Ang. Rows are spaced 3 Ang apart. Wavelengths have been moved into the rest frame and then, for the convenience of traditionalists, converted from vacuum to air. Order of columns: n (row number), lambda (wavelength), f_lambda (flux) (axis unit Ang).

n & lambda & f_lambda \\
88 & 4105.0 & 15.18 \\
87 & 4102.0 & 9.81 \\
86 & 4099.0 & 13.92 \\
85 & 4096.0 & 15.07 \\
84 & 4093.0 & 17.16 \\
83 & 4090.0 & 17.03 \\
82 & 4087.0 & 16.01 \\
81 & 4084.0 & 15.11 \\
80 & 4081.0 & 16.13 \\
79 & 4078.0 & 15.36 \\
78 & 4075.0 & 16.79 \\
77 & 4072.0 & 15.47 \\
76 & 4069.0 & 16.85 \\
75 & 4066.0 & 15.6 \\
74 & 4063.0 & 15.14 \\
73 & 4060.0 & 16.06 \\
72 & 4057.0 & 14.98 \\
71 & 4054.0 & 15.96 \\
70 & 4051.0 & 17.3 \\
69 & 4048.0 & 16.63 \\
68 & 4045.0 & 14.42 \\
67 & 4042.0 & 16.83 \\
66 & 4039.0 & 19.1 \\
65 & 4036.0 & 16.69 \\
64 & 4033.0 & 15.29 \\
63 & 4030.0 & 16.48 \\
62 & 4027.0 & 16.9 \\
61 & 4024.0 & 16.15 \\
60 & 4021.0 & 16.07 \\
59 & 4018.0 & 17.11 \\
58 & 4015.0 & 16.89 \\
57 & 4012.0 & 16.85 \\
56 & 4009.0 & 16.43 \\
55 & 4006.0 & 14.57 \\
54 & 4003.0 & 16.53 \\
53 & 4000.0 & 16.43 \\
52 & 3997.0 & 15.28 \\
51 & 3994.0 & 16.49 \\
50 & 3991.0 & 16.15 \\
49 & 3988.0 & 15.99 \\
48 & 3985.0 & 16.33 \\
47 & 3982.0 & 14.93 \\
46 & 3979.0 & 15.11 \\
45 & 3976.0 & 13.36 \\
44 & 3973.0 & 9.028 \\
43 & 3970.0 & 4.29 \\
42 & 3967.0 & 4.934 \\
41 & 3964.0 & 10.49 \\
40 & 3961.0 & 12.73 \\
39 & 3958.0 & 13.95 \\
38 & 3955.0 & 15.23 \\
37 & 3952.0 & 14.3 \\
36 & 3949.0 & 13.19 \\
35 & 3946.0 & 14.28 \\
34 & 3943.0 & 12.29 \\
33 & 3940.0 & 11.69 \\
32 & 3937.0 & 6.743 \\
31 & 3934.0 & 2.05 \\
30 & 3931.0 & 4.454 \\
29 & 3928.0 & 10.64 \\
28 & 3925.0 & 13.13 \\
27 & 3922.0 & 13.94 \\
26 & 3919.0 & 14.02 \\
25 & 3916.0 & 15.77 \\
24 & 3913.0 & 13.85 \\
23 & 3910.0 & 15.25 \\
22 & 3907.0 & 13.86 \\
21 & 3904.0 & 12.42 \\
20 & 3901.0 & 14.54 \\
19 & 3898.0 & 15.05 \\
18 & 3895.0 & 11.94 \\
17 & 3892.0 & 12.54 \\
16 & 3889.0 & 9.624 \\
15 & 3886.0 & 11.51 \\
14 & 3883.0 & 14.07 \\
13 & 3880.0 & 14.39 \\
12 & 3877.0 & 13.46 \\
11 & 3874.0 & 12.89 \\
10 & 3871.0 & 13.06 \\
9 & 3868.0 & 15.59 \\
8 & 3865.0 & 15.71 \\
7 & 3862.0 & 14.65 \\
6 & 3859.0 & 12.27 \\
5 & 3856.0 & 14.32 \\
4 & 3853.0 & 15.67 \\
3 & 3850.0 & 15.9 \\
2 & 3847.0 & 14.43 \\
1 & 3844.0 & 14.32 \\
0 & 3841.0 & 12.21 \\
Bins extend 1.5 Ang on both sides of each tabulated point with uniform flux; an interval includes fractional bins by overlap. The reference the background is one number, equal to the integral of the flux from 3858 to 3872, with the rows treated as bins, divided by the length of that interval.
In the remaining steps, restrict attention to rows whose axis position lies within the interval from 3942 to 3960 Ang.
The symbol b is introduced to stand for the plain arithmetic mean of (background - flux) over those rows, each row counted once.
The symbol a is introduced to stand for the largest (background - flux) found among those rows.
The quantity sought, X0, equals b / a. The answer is 0.24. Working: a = 2.1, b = 0.5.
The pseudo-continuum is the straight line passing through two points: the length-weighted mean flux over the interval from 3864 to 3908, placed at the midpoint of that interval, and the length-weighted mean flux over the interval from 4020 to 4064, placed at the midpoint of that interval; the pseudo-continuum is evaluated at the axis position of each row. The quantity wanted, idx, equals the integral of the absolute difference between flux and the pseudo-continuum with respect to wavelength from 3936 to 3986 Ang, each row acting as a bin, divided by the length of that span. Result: 3.0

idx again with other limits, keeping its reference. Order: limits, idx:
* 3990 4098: 1.0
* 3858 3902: 1.4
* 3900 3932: 1.7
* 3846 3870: 2.1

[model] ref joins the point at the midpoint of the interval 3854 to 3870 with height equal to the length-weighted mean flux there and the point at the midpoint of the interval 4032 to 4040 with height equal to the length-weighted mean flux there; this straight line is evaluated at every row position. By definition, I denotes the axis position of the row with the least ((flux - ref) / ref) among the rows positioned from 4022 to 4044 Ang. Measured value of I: 4033.0 Ang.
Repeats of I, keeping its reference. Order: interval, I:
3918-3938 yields 3934.0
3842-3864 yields 3859.0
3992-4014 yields 4006.0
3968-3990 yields 3970.0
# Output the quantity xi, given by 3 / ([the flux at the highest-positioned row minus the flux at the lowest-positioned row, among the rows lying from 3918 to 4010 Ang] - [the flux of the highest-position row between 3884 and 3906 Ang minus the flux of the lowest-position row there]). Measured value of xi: 2.0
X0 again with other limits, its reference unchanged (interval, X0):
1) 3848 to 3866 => -0.18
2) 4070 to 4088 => 1.95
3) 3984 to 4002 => 1.91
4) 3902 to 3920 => 0.09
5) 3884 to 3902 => 0.39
